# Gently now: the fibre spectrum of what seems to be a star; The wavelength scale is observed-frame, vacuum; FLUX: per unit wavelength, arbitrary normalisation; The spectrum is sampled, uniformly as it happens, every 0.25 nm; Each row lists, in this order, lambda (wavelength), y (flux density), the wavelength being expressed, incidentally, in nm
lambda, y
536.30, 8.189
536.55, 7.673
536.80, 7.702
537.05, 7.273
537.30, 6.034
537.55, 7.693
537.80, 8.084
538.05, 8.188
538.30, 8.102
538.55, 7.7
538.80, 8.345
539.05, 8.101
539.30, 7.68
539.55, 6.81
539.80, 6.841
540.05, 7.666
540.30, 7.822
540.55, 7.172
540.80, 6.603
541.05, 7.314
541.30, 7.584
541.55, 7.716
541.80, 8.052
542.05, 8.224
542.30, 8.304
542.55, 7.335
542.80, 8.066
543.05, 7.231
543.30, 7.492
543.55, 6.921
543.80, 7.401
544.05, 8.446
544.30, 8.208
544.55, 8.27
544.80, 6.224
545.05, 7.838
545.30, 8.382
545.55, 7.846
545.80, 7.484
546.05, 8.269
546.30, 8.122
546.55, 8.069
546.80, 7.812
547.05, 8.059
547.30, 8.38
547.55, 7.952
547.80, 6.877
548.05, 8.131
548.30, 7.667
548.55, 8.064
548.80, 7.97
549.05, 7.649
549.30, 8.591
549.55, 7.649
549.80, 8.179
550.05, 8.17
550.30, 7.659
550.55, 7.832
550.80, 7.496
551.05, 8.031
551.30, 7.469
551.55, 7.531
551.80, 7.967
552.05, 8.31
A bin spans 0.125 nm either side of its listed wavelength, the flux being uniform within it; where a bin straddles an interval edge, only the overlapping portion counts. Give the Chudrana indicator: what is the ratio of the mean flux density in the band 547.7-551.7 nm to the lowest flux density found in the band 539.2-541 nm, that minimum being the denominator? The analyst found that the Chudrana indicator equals 1.18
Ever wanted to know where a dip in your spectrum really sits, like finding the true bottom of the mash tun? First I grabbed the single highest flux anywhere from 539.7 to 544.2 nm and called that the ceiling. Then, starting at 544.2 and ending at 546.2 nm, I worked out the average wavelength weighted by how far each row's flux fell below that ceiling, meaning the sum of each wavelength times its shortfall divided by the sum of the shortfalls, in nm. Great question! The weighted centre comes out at 545.13 nm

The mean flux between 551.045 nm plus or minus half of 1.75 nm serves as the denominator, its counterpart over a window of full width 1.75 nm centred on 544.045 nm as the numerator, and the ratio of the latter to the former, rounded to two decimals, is 0.98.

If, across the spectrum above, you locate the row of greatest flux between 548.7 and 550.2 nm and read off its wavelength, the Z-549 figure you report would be 549.30 nm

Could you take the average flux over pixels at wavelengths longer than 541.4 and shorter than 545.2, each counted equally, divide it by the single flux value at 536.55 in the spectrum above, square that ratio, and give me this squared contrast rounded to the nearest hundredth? 1.01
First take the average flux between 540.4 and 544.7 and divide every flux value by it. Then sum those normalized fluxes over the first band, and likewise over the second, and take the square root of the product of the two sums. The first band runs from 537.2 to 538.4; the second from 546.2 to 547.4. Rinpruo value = 5.12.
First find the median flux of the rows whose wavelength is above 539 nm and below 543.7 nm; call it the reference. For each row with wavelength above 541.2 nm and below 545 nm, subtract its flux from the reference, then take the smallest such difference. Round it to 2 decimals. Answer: -0.86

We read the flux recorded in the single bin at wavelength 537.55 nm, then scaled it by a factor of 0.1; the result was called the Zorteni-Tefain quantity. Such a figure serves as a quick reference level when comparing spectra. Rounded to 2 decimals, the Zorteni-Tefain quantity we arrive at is 0.77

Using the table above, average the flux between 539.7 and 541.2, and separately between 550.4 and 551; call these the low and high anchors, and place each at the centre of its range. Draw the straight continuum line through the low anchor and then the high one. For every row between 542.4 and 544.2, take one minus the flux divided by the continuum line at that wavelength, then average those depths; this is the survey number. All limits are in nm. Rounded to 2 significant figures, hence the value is -0.027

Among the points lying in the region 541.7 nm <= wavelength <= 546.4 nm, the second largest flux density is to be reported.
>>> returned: 8.382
